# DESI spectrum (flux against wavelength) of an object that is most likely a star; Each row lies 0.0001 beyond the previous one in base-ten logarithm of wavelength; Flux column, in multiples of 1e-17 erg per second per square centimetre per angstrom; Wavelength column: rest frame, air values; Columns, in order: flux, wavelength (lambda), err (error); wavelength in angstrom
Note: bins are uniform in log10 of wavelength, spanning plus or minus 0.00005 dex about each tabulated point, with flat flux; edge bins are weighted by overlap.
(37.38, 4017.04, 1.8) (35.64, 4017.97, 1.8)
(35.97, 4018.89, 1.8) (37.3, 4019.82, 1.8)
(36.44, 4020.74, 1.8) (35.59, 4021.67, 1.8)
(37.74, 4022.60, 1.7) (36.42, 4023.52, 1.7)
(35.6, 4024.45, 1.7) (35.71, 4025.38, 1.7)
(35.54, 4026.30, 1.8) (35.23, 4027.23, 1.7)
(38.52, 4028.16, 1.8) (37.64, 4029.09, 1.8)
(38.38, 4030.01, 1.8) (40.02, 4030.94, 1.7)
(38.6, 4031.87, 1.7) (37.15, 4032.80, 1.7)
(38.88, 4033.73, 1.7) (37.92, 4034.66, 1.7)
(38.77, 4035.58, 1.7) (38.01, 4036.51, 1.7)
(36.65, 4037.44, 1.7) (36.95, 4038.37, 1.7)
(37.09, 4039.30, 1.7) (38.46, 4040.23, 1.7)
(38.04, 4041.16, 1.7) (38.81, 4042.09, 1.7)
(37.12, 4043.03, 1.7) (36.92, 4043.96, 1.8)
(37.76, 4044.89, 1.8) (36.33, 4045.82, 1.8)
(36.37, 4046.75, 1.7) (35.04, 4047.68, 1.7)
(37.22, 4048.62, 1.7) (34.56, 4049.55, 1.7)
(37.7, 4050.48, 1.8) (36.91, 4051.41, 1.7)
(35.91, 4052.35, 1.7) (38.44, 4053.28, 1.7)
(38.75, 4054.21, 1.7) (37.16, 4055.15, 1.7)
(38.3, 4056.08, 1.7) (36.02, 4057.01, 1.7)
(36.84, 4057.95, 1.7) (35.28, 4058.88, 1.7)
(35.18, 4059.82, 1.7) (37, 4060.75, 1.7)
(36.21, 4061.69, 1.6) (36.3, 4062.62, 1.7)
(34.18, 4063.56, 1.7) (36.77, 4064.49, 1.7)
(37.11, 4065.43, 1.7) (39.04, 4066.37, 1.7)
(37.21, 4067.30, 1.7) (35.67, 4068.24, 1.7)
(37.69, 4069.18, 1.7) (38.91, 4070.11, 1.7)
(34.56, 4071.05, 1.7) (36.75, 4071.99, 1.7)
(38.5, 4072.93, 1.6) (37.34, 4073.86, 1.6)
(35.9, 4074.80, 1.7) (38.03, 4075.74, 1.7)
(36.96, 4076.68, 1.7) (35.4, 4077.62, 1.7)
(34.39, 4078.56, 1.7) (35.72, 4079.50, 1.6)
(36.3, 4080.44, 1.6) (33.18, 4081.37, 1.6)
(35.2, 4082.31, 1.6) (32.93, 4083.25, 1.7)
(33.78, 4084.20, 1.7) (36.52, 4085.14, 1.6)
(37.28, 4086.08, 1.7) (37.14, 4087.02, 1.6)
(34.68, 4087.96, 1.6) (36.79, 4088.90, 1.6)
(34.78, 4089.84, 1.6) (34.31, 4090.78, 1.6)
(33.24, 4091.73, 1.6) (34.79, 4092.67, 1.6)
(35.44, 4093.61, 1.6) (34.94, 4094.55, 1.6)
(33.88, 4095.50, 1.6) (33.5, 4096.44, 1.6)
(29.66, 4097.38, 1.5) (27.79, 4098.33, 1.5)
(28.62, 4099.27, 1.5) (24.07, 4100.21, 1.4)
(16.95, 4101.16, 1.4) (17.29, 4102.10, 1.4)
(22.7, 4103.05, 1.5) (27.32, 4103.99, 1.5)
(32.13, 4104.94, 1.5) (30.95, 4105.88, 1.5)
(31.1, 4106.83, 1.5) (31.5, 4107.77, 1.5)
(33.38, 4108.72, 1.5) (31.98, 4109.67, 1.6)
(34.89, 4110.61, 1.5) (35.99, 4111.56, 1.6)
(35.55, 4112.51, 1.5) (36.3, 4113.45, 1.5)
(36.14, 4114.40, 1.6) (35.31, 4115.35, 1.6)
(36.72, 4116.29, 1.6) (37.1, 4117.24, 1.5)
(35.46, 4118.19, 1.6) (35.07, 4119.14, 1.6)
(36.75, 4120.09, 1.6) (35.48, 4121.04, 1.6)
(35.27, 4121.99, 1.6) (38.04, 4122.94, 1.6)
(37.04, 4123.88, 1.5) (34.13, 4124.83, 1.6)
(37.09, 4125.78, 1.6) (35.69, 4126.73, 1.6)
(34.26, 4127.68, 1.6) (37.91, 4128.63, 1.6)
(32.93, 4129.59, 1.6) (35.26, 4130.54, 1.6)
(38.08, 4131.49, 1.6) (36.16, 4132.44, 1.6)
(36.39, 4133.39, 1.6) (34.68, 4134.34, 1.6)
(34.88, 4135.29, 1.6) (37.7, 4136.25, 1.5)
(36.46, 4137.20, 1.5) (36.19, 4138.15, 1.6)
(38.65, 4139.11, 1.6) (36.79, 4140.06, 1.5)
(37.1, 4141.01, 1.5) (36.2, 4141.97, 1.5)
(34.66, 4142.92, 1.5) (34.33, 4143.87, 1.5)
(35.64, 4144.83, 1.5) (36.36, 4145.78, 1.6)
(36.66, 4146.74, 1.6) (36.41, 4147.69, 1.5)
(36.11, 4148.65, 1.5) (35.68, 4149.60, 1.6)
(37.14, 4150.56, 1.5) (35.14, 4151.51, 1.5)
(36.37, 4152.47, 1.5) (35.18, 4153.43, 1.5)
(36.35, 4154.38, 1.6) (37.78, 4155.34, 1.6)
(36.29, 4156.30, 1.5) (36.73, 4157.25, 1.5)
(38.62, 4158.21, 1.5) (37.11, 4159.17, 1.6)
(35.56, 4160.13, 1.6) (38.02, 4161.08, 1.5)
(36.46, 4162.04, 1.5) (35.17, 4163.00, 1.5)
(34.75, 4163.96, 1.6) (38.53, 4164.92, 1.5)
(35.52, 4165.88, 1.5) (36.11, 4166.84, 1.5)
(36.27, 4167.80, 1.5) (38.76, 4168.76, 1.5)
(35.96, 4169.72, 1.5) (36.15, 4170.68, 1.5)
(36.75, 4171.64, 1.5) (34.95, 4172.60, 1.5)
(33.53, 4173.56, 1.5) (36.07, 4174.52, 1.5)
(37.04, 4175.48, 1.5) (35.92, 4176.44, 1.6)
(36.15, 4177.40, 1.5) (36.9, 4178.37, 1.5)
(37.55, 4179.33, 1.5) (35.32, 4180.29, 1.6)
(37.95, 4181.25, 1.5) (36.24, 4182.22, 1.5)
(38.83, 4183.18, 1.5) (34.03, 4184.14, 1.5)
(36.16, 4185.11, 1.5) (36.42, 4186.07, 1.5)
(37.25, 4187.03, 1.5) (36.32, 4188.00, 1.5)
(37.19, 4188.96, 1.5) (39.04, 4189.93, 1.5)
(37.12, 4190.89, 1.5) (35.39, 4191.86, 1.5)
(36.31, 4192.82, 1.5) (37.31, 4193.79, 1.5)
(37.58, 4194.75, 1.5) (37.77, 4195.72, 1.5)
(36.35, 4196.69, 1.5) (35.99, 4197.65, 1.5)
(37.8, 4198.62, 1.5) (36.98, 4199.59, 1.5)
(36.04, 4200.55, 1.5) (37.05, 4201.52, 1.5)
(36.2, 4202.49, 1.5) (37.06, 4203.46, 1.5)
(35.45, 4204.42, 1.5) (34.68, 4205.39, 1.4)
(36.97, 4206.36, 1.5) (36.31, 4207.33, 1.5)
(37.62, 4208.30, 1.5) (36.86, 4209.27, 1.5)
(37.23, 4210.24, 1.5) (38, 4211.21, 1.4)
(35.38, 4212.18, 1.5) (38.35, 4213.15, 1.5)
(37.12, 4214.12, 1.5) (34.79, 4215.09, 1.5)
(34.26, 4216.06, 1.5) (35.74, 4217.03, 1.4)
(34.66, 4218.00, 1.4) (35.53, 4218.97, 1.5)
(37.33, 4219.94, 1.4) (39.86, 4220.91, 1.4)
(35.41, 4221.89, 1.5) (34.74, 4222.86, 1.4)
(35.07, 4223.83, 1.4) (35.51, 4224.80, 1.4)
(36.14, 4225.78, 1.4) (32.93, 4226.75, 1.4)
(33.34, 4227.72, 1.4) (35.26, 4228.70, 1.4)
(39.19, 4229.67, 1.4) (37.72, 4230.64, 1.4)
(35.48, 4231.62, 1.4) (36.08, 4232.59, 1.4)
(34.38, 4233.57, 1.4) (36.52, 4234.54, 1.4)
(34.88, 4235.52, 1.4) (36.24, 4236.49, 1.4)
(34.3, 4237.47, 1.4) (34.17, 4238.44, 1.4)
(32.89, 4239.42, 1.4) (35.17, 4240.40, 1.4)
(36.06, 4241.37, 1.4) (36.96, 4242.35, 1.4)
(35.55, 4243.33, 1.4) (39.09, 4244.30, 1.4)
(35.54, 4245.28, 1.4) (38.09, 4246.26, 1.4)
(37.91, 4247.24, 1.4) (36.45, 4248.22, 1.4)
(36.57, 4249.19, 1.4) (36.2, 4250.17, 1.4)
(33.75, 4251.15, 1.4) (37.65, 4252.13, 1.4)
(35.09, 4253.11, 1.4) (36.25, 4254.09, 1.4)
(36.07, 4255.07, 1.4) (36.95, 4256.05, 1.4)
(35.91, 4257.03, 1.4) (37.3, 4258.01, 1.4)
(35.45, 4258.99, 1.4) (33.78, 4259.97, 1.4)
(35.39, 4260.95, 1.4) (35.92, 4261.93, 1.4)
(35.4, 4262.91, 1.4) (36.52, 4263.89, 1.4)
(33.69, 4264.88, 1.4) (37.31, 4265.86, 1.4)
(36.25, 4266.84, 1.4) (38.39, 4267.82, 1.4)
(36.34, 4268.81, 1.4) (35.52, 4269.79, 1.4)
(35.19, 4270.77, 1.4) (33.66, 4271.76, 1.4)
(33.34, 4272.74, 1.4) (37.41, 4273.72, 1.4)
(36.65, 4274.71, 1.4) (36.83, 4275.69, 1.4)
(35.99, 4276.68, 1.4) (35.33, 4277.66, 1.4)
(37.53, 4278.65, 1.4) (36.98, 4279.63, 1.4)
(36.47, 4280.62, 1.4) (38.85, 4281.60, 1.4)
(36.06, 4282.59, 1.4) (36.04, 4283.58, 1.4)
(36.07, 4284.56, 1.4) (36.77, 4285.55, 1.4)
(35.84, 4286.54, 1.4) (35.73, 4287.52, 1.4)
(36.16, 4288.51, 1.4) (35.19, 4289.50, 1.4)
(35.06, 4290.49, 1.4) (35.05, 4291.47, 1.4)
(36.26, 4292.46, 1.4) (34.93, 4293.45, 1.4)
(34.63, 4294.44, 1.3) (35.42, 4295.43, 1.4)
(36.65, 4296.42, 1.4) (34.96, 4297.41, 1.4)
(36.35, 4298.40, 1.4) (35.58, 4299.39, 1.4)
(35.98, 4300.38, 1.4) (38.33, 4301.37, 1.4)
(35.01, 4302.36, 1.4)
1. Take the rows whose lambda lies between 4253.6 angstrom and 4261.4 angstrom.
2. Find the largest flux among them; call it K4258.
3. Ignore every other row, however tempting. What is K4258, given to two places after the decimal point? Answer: 37.30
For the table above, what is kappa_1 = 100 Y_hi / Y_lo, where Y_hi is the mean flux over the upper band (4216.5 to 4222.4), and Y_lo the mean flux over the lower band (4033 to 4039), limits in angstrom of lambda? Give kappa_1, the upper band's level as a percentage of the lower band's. 96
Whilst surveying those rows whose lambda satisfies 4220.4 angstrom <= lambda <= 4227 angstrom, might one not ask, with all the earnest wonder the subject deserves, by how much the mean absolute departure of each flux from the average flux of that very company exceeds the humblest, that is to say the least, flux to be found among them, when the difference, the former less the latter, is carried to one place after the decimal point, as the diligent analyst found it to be -31.6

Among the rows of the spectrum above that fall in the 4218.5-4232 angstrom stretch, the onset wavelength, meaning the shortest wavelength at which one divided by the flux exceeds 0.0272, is 4218.97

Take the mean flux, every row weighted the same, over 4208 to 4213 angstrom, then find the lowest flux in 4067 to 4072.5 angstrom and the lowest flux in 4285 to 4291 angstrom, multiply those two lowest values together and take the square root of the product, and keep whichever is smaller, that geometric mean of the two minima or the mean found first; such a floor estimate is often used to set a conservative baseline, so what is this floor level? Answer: 34.8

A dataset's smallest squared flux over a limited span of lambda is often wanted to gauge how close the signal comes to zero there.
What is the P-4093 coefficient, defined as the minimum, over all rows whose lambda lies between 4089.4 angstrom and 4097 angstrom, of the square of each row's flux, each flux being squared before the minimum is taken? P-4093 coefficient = 1105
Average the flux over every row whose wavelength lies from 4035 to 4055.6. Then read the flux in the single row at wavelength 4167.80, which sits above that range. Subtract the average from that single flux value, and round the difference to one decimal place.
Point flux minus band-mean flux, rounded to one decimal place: -1.0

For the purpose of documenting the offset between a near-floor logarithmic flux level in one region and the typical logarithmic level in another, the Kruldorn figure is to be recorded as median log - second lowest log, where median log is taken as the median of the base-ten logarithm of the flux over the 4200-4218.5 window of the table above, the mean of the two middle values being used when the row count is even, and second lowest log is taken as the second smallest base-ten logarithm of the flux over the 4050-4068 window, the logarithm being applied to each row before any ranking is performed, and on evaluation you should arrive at 0.014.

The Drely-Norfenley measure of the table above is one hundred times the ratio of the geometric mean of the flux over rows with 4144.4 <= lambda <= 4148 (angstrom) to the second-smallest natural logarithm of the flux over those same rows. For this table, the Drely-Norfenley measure 1009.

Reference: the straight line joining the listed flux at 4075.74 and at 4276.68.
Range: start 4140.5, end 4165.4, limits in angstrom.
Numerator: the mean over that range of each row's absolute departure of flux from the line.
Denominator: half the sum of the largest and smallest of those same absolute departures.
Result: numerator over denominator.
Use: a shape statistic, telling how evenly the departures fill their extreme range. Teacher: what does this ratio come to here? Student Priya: 0.81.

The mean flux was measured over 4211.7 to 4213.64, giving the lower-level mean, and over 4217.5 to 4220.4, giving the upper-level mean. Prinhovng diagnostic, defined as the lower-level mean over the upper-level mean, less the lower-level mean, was -35.8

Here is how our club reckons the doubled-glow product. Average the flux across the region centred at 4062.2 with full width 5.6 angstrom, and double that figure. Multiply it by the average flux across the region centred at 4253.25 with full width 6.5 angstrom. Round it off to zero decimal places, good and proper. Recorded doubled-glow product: 2587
